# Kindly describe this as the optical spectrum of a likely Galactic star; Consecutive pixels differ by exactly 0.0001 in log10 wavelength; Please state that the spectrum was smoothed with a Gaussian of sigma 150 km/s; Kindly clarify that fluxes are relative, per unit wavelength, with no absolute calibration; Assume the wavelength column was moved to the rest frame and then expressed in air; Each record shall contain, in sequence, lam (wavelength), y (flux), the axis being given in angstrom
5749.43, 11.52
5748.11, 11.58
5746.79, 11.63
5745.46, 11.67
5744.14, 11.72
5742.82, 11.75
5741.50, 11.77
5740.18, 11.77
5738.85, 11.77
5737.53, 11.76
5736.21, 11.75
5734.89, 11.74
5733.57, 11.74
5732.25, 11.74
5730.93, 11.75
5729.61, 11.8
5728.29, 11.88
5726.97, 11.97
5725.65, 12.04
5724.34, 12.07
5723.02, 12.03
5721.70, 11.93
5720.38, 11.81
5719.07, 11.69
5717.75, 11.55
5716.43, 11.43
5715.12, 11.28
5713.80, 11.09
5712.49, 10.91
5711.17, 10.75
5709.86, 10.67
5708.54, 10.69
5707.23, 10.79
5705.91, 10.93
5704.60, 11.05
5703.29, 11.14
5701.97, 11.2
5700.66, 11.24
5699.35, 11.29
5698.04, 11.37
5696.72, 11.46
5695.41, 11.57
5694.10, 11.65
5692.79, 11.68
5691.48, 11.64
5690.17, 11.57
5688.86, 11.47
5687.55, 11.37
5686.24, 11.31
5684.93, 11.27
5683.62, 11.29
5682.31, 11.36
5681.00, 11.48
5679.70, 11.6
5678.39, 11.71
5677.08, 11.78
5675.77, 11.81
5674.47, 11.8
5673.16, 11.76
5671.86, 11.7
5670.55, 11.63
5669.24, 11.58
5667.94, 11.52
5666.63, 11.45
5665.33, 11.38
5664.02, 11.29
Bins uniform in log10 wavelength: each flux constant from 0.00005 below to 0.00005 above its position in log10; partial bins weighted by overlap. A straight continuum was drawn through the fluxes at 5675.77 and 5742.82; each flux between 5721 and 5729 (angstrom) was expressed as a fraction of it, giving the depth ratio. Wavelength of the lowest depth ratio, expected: 5728.29 angstrom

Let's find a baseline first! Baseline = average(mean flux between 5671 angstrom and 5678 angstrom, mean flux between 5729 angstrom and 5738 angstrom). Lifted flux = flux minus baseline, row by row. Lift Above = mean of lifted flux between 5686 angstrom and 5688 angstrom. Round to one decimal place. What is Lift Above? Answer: -0.4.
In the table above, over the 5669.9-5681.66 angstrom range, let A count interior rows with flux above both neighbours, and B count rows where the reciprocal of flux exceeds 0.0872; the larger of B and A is 1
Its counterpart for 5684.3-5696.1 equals 3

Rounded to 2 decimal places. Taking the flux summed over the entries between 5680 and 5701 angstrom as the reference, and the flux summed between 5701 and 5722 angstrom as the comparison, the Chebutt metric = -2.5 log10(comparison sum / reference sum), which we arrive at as 0.02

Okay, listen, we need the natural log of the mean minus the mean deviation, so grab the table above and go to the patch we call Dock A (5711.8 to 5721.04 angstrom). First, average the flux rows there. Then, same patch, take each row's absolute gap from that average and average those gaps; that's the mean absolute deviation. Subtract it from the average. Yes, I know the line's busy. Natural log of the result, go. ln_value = 2.41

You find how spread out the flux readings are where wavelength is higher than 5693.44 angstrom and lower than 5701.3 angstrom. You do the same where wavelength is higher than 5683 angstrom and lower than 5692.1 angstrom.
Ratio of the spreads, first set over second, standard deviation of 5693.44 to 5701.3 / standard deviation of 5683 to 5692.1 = 1.1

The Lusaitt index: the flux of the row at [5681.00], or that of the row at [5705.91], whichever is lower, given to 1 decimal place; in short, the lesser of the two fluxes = 10.9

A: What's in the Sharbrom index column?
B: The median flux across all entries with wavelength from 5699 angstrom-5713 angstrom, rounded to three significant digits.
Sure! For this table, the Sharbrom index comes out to 10.9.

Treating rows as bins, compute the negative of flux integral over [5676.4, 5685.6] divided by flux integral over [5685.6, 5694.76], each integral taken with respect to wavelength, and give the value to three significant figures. -1.00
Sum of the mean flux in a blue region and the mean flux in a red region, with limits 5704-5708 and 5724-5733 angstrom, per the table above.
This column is 22.8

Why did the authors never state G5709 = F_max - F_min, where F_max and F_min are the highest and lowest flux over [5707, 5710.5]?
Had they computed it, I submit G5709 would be 0.12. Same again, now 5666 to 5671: 0.18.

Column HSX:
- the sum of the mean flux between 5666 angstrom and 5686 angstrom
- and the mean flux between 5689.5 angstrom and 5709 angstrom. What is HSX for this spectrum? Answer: 22.87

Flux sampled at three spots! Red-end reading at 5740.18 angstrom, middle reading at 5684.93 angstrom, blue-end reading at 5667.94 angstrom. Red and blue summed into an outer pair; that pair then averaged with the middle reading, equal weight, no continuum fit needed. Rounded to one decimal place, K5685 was 17.3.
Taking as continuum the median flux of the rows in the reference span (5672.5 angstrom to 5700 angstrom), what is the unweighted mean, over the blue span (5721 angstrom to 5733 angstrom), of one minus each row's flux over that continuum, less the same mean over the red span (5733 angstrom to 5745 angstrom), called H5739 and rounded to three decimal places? -0.014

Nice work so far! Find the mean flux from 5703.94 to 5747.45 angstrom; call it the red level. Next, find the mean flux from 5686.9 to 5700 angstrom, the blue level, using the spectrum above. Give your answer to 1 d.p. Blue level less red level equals 0.0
